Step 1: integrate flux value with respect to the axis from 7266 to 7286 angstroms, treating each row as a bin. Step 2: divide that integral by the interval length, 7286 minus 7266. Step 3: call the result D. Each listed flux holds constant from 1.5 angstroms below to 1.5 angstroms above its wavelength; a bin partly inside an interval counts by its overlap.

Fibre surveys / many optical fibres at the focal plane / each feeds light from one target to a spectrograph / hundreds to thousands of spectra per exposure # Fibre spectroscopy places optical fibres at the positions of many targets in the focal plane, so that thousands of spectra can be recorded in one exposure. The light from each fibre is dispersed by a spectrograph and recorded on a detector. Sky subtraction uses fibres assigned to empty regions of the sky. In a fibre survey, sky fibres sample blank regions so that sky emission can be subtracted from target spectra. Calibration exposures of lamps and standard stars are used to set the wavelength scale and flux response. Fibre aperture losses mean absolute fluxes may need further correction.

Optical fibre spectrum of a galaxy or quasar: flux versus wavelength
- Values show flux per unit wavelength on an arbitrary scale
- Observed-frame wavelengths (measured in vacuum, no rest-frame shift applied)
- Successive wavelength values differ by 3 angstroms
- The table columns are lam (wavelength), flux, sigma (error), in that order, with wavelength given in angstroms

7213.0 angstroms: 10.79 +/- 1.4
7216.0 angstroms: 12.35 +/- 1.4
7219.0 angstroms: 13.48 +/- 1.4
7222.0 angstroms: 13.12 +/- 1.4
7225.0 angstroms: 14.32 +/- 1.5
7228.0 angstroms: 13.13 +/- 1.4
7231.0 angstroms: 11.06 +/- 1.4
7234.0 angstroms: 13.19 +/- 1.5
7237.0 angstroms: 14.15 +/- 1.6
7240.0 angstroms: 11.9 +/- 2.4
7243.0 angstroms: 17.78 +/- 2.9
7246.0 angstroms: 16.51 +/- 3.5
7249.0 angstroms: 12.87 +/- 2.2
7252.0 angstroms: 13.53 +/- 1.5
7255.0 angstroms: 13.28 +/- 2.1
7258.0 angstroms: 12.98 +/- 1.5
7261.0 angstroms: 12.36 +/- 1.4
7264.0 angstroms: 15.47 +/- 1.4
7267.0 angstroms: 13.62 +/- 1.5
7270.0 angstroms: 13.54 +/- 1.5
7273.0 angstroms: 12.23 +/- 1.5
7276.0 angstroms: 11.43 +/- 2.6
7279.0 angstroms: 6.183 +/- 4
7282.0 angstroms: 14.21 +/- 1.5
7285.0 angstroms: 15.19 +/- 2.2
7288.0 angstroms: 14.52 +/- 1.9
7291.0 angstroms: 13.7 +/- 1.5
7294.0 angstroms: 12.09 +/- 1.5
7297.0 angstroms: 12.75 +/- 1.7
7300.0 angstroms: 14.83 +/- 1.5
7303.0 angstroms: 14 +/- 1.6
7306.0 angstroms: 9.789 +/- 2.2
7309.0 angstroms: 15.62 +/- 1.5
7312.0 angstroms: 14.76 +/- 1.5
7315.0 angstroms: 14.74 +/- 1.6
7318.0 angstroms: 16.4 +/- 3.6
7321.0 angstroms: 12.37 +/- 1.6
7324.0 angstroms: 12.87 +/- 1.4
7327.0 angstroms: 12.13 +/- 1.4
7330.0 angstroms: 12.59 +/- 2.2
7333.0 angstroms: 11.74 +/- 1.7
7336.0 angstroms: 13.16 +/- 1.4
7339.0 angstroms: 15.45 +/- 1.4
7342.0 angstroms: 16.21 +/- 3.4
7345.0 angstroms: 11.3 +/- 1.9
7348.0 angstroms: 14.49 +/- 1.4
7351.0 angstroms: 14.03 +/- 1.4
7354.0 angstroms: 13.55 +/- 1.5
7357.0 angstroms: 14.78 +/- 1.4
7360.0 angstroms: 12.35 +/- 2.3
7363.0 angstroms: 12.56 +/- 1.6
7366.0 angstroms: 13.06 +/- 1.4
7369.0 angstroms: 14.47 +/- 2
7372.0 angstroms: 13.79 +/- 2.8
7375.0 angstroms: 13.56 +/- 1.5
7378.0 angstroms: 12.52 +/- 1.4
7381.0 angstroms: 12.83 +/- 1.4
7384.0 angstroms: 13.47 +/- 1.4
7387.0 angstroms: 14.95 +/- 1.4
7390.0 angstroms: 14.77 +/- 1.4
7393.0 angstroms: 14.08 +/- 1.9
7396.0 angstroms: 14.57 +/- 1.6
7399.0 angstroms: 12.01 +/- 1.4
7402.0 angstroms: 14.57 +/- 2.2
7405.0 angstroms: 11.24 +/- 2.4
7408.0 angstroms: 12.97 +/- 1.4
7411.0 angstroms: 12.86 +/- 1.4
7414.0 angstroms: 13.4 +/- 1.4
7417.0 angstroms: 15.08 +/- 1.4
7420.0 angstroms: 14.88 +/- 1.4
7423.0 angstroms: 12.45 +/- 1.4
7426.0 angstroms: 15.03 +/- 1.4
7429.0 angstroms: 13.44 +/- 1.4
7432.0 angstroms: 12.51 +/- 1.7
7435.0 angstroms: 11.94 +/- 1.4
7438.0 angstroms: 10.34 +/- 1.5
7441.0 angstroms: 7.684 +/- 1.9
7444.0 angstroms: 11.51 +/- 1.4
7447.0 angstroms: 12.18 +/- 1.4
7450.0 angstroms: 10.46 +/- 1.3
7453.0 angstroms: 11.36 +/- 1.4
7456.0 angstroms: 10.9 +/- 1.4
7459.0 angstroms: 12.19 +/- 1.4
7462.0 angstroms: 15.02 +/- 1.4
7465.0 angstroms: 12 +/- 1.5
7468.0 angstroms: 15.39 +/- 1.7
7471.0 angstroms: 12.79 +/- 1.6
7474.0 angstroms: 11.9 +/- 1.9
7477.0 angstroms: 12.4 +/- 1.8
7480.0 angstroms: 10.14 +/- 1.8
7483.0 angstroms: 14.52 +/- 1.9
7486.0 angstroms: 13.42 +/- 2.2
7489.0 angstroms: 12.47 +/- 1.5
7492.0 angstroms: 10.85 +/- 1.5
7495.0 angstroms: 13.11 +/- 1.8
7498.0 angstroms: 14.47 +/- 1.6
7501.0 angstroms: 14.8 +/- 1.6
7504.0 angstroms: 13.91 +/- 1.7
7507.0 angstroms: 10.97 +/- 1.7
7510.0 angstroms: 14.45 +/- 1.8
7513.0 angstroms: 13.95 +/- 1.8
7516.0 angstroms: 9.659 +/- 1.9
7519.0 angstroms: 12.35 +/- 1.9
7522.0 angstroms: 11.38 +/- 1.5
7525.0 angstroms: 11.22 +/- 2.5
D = 12.2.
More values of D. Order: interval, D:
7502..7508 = 12.8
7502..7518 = 12.6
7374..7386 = 13.2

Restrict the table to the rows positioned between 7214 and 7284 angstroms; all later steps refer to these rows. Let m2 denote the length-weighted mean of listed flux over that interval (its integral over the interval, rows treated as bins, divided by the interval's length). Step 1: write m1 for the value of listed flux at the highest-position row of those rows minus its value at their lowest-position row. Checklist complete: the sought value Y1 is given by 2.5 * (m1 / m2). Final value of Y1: 0.4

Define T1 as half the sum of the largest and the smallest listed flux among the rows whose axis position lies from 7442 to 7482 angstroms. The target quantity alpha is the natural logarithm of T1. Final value 2.55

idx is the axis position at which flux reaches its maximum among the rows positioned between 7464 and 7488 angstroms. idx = 7468.0 angstroms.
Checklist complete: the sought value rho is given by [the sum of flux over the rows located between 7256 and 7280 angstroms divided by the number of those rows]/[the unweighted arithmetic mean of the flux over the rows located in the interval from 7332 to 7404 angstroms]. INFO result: 0.89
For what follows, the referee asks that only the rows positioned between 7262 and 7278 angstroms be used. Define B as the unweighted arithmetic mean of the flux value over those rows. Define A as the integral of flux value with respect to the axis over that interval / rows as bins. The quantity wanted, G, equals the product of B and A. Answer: 2760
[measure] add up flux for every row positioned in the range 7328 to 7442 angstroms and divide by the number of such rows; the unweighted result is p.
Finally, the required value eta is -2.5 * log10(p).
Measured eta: -2.81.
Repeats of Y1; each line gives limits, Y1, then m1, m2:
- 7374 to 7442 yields -1.1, -5.9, 13.13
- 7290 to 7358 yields 0.2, 1.1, 13.61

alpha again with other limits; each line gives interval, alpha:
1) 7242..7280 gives 2.48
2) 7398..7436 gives 2.58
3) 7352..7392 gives 2.61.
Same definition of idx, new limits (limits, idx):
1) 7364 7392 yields 7387.0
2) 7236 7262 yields 7243.0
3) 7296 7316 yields 7309.0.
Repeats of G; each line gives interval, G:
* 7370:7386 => 2822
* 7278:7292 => 2316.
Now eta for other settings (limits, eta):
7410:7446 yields -2.75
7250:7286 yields -2.77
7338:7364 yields -2.85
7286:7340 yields -2.83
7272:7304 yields -2.77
